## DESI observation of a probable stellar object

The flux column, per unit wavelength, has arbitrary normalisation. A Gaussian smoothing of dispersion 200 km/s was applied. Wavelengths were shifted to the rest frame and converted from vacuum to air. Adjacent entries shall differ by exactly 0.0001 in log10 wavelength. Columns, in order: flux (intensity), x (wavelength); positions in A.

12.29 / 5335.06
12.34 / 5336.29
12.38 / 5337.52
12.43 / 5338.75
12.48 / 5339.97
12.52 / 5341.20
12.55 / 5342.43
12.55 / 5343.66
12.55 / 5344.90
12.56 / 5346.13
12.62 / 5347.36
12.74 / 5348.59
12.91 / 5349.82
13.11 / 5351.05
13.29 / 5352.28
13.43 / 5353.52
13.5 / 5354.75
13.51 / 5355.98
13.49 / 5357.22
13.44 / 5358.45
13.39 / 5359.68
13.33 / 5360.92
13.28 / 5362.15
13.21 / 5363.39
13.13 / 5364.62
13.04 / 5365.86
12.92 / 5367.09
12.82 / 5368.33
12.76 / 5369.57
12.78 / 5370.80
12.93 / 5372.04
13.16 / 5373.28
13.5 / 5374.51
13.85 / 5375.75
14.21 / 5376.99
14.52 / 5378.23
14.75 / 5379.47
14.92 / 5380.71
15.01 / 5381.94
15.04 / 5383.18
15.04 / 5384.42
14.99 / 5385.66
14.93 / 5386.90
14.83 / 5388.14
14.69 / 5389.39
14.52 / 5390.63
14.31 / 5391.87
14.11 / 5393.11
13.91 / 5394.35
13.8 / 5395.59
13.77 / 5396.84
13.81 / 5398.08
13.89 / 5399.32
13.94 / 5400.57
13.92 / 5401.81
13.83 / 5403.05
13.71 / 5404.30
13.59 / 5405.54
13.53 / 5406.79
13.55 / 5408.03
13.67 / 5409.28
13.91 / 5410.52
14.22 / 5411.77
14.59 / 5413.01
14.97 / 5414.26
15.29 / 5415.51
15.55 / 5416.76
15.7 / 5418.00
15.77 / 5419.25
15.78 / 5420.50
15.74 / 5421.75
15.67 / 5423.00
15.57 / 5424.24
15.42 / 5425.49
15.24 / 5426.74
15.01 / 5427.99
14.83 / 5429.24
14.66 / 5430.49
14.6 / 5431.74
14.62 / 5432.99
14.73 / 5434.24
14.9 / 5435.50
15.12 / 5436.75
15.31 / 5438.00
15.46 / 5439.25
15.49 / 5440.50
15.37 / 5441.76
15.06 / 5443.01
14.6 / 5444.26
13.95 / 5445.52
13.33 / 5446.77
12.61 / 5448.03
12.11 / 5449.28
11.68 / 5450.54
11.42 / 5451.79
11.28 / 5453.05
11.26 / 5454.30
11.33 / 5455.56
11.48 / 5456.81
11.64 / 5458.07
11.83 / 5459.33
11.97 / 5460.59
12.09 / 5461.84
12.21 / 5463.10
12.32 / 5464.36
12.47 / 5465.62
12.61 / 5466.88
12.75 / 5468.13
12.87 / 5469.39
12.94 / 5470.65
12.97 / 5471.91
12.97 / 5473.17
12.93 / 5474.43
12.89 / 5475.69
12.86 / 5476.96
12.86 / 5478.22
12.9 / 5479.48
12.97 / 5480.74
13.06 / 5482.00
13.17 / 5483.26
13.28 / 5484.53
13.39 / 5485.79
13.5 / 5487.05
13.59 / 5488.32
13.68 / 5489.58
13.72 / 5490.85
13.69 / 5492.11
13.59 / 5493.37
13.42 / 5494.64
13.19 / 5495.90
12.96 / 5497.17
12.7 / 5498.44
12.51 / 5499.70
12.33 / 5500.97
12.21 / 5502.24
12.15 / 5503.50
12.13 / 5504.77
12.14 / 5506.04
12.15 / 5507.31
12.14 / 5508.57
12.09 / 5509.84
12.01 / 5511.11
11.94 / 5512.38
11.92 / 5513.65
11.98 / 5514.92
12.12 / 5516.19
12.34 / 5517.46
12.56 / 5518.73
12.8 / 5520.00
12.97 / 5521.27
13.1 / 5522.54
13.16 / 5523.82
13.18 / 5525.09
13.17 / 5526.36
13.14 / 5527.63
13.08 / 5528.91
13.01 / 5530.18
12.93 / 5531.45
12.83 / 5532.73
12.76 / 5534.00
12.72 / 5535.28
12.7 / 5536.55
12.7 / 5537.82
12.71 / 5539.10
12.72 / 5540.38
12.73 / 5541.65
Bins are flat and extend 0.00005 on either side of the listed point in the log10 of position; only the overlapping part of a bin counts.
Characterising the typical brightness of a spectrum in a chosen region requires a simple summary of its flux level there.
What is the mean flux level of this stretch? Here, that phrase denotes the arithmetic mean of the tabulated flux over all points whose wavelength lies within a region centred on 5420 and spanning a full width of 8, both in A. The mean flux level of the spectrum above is 15.7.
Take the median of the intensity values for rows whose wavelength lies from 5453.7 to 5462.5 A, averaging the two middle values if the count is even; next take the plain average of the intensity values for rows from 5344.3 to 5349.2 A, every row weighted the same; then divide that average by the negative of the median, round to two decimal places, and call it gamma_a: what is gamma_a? -1.08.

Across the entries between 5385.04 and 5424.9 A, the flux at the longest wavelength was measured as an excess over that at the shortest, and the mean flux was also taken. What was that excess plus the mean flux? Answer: 15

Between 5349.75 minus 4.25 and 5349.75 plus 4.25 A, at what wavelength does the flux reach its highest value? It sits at 5353.52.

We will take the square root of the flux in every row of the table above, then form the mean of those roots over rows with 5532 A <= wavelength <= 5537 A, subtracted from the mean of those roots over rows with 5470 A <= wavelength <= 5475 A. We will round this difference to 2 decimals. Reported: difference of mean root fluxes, 0.03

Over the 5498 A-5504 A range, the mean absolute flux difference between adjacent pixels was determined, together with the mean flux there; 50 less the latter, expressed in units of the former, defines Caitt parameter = 274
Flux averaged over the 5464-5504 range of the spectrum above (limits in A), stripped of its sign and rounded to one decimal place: 13.0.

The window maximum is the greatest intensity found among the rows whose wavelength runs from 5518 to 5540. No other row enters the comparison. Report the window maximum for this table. 13.18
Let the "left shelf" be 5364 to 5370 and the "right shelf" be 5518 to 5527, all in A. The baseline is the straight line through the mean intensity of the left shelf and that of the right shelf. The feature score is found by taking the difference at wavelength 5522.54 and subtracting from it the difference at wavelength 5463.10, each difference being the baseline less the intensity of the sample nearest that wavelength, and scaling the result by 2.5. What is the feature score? -2.2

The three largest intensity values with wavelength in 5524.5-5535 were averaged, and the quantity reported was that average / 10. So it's 1.32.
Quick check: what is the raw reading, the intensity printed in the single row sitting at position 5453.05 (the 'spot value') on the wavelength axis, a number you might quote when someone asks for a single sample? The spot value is 11.28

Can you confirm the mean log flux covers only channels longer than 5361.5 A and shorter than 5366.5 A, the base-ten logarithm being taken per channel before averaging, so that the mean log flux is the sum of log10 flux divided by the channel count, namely 1.12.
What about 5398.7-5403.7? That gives 1.14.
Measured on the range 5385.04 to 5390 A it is 1.17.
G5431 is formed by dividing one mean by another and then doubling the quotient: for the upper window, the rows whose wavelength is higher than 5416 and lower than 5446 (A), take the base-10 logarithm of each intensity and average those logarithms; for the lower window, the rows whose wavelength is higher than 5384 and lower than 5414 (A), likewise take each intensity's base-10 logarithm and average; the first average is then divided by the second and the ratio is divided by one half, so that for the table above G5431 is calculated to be 2.054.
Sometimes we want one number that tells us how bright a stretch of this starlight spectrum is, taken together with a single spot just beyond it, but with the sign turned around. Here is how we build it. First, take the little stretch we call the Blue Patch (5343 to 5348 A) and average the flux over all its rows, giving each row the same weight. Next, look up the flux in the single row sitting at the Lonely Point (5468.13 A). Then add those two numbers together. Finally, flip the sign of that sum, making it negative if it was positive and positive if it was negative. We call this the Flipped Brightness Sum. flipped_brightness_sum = -25.3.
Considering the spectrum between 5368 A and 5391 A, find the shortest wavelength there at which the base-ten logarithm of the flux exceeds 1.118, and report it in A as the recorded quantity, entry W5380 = 5373.28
